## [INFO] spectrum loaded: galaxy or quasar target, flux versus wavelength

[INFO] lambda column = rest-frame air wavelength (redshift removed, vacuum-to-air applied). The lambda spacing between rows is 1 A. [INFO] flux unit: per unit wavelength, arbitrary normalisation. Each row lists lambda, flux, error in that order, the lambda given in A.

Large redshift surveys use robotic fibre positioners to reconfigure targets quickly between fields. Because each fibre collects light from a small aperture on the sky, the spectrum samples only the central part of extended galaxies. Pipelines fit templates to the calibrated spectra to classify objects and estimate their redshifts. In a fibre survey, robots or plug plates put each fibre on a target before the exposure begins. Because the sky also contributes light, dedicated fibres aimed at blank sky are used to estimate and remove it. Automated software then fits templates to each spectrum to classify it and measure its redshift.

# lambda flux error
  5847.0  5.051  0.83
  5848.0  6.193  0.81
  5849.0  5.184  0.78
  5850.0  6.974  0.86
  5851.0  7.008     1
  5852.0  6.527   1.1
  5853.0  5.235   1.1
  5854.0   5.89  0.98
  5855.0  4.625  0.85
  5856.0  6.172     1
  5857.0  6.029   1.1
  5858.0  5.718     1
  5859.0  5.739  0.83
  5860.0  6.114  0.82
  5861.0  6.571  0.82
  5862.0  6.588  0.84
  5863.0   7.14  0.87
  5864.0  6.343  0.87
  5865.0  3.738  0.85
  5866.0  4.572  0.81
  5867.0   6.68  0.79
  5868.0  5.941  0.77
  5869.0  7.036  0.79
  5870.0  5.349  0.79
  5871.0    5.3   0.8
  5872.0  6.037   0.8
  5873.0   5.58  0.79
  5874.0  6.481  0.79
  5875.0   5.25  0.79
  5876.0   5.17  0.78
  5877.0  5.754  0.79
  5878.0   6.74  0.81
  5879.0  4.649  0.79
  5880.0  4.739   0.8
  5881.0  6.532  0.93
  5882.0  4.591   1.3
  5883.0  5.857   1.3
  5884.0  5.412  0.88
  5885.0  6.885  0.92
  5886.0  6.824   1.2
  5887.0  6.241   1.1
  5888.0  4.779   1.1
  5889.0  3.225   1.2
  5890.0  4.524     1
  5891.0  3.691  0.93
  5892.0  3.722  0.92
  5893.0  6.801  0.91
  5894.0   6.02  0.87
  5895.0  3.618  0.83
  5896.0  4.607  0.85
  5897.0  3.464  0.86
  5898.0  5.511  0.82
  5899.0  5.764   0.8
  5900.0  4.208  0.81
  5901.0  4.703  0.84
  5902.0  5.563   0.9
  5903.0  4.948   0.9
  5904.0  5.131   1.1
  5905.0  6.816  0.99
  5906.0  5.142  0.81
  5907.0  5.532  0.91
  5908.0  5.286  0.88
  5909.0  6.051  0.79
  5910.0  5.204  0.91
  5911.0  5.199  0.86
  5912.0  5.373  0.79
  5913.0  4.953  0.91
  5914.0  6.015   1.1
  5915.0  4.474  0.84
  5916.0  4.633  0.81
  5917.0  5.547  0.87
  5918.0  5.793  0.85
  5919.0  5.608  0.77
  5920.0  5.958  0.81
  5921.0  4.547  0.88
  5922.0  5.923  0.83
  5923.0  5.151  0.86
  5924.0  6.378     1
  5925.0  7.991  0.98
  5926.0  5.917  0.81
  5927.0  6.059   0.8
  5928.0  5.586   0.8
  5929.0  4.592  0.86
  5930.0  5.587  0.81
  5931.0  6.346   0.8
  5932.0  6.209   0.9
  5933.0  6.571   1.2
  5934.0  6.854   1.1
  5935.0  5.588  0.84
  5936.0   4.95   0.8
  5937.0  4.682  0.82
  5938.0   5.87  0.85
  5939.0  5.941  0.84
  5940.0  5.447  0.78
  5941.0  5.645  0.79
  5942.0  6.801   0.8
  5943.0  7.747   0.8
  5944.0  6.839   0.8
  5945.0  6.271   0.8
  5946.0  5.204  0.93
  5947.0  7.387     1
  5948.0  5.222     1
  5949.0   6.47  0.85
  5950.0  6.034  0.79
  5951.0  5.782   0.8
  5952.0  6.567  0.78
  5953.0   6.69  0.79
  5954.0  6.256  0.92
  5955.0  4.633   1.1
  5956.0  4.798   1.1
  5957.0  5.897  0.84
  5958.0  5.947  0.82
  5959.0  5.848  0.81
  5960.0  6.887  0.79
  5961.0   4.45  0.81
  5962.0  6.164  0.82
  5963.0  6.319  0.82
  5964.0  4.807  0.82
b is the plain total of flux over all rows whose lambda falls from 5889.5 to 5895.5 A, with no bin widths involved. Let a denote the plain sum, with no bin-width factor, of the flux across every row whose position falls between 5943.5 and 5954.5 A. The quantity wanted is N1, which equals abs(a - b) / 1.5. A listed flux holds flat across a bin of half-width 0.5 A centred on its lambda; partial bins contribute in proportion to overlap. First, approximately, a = 69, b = 28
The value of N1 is 27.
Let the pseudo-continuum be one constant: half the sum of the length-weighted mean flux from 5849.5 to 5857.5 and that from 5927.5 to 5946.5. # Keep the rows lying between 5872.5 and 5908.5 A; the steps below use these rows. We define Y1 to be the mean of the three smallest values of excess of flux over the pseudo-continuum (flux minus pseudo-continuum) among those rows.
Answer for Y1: -2.6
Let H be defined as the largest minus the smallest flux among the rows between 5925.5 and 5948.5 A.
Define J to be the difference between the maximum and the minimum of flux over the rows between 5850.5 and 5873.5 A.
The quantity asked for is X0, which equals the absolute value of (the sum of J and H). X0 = 6.6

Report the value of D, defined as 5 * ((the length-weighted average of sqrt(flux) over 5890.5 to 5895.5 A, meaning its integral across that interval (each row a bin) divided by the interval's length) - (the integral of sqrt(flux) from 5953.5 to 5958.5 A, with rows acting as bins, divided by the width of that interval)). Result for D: -0.9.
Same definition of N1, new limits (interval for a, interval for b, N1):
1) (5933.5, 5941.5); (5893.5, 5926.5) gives 88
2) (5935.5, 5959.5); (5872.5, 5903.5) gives 13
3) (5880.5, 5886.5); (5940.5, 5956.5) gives 41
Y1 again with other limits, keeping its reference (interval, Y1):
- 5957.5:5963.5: -0.6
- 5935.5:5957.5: -1.3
